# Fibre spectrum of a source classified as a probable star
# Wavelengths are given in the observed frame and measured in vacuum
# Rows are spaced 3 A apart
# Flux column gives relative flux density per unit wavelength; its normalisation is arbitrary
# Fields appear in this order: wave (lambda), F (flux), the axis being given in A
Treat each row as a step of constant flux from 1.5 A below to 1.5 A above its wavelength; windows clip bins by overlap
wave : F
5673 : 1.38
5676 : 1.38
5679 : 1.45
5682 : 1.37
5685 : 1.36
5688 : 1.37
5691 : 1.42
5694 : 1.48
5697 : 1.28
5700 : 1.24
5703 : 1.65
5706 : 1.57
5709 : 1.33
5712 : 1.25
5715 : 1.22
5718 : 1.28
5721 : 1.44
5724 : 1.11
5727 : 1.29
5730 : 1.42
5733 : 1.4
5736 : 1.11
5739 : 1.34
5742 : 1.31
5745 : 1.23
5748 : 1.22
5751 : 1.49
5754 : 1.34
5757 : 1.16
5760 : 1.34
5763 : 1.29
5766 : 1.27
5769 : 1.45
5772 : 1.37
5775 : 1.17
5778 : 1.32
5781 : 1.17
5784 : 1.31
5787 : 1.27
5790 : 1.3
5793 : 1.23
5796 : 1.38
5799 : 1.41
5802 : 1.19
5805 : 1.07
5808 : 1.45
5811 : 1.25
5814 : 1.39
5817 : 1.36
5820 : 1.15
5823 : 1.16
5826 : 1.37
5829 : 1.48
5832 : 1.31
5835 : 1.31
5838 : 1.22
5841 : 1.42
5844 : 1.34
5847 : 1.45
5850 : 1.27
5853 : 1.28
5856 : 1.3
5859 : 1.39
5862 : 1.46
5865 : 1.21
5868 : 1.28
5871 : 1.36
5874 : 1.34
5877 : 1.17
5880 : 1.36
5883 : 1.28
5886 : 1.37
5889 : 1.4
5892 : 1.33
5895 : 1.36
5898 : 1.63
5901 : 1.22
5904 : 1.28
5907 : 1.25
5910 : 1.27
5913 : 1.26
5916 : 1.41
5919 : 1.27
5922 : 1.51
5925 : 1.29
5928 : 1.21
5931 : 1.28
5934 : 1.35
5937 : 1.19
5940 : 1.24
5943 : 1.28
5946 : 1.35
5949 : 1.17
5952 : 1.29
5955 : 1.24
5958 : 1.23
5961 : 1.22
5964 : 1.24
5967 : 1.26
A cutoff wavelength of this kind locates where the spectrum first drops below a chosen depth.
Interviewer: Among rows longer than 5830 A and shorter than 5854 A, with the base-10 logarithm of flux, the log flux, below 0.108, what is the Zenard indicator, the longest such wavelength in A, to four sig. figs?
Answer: 5853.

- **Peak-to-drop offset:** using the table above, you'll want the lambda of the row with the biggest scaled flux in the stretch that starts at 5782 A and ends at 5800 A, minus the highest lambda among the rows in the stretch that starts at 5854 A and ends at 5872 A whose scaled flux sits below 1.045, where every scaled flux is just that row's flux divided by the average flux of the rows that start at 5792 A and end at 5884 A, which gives -72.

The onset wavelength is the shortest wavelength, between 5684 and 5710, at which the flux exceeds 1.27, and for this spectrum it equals 5685 A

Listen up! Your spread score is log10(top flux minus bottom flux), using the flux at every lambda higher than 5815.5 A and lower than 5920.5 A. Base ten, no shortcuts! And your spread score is -0.32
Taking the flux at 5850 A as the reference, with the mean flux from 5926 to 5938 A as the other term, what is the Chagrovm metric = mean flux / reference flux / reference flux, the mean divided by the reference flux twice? 0.78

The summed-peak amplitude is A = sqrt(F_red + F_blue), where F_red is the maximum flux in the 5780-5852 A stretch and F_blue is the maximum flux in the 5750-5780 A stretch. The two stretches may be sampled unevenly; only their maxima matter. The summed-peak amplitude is 1.72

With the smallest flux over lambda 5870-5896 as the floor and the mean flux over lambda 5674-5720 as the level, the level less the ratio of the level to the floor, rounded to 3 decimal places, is 0.200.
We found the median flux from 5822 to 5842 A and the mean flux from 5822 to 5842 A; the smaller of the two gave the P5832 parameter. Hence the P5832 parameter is 1.31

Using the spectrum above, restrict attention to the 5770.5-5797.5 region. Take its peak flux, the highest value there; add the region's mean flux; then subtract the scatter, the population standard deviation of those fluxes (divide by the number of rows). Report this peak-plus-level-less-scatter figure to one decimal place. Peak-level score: 2.6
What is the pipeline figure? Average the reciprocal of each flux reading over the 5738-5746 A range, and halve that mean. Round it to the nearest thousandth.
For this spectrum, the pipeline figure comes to 0.387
